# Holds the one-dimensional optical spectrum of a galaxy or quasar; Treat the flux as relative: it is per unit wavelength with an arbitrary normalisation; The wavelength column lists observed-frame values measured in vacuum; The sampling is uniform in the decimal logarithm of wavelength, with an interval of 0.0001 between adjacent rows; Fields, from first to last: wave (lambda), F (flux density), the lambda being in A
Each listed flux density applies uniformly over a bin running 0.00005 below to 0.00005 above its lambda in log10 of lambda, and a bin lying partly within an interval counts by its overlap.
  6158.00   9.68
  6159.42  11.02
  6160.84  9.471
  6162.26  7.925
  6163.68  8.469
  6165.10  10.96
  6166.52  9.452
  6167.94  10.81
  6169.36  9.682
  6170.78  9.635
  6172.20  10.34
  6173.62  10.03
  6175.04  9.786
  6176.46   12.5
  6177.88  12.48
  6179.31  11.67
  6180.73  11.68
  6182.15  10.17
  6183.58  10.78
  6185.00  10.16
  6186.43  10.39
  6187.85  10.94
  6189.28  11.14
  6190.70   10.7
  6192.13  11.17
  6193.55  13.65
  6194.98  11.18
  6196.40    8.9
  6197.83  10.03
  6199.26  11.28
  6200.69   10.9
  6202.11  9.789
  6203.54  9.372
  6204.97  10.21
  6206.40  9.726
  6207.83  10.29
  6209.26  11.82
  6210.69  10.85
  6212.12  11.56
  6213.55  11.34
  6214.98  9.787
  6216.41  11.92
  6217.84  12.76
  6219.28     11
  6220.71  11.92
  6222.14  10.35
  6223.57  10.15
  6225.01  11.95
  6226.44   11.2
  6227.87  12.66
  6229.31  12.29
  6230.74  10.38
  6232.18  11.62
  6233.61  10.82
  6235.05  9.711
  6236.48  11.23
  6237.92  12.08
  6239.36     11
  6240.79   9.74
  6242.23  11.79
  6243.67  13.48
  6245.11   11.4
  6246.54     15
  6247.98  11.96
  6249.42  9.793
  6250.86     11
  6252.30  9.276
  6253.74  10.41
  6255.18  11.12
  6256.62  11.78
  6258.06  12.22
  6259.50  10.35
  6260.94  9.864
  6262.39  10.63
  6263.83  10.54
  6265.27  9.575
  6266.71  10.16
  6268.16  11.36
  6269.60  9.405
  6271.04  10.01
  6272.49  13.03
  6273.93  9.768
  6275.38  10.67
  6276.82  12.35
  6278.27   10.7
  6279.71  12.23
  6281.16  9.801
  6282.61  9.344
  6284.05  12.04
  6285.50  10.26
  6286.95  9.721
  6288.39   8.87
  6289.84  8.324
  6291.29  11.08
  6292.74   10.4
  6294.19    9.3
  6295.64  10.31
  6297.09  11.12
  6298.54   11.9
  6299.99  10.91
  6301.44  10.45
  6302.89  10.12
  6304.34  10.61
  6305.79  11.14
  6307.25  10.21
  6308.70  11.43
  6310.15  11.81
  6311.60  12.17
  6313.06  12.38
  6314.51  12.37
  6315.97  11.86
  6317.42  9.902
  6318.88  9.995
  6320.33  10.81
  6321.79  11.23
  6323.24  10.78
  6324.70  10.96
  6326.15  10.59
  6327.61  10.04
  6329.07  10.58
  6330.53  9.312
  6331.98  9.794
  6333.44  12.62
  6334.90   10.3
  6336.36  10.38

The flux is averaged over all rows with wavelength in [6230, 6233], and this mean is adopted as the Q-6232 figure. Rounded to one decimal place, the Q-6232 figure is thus 11.0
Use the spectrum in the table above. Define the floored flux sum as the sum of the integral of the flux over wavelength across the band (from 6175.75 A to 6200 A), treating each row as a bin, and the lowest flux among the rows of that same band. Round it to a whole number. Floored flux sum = 278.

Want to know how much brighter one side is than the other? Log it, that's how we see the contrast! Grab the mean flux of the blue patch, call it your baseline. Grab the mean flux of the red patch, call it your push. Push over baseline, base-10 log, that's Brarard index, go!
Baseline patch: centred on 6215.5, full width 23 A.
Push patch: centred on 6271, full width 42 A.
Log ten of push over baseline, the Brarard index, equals -0.020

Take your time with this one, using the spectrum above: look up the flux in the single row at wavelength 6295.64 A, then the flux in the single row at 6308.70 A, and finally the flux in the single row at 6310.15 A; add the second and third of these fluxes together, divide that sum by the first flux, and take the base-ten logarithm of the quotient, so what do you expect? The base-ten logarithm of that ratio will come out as 0.35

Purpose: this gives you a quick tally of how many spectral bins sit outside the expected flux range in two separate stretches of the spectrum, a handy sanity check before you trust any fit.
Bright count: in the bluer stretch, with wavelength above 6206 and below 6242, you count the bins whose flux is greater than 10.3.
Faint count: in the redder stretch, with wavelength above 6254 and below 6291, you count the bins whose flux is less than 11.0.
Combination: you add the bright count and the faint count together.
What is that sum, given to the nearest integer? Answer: 36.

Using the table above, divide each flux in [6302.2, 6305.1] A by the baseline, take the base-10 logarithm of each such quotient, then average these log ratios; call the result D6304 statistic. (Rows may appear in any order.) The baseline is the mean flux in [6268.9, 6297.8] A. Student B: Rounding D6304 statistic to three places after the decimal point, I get -0.003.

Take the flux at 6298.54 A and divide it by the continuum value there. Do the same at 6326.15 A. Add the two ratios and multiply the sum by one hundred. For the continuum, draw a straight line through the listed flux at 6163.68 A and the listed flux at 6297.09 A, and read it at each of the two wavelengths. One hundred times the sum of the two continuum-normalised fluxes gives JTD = 197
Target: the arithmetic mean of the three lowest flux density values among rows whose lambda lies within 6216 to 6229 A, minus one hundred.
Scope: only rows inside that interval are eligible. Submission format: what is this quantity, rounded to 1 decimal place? -89.5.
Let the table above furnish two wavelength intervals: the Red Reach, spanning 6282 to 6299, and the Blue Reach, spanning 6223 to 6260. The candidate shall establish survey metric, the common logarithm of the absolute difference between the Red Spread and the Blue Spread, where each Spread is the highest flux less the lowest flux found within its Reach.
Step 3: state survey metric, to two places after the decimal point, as 0.30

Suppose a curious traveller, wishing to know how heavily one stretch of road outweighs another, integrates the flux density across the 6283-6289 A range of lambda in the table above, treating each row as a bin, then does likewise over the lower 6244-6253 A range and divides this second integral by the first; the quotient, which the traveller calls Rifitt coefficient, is 1.7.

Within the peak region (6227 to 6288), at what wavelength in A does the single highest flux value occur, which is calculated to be 6246.54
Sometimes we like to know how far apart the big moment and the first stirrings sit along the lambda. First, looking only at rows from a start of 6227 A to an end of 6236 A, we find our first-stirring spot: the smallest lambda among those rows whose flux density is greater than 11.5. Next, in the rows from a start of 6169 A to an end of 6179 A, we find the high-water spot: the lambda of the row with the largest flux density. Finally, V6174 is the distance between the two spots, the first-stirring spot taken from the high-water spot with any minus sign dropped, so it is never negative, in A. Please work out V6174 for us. 51.4 A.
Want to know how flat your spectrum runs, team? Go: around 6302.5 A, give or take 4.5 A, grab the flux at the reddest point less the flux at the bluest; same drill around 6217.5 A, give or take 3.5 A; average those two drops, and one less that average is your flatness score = 0.3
